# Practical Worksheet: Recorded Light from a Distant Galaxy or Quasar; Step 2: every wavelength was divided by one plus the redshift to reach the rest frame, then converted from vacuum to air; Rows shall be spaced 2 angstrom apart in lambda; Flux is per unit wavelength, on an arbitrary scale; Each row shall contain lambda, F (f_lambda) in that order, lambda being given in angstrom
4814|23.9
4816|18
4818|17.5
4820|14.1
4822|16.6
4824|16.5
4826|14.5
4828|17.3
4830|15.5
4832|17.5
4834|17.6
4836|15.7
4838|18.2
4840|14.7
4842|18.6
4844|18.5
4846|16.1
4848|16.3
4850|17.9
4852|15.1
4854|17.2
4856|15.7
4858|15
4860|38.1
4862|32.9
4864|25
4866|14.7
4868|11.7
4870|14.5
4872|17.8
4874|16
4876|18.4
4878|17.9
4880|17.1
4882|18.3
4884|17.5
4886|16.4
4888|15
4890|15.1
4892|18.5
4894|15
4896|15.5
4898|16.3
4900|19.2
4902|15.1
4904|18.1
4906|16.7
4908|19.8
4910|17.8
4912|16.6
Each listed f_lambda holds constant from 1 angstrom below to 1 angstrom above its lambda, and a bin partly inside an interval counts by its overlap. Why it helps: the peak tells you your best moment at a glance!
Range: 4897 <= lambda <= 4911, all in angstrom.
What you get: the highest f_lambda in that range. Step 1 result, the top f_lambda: 19.8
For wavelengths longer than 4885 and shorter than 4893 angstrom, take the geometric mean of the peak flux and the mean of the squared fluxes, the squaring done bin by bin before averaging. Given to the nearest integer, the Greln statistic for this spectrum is 70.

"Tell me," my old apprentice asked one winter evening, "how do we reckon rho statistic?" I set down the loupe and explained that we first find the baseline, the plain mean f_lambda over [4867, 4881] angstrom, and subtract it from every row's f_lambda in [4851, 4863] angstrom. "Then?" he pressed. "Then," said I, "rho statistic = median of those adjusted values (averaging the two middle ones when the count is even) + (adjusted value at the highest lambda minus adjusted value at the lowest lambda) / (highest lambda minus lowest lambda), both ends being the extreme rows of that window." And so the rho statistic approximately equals 2.0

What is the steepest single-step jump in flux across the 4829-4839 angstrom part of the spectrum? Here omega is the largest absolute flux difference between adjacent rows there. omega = 2.5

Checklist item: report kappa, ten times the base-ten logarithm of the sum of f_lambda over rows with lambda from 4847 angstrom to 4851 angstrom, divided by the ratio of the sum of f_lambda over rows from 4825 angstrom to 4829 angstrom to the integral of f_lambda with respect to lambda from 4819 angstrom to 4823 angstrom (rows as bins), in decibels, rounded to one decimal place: 18.2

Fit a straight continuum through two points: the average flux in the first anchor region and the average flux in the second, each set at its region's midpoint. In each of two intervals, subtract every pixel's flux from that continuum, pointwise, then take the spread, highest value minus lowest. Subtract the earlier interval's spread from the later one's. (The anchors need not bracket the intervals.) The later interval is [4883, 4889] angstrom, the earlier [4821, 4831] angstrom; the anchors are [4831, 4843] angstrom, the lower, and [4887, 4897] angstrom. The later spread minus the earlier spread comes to -0.4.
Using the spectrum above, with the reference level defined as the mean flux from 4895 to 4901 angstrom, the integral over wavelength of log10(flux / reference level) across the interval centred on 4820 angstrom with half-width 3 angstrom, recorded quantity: -0.16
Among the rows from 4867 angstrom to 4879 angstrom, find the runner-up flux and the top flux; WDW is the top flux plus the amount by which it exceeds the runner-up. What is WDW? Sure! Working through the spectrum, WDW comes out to 18.9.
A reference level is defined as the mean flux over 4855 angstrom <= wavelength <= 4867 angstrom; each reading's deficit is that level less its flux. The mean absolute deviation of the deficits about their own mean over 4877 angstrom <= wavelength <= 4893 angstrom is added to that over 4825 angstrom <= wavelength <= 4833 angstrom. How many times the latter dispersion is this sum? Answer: 1.9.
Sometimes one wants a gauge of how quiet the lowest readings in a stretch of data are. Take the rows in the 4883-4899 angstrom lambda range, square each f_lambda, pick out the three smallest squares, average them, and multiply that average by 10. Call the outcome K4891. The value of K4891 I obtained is 2260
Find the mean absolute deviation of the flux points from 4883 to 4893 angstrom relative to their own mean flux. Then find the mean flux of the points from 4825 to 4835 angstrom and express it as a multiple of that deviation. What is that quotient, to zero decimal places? 14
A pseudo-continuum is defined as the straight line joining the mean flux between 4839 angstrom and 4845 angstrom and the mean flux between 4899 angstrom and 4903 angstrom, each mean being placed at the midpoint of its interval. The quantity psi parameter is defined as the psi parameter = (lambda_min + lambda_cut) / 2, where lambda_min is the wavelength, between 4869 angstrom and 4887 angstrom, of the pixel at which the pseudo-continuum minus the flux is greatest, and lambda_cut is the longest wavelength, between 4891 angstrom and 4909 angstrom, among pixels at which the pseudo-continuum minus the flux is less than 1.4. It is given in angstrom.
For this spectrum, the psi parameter 4889 angstrom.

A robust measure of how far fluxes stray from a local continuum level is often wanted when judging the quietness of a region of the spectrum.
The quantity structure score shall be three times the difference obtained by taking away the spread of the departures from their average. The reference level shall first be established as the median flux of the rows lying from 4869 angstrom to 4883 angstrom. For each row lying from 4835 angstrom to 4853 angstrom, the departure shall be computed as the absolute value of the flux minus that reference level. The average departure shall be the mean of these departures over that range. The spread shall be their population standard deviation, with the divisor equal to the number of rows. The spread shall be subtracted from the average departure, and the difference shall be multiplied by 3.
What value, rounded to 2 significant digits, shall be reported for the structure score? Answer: 1.4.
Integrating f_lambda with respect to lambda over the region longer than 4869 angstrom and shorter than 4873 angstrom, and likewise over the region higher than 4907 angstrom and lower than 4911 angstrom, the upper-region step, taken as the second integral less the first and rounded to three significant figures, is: 10.6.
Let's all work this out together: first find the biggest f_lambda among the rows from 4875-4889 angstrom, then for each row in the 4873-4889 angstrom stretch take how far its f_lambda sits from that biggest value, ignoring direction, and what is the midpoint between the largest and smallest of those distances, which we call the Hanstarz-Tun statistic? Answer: 1.7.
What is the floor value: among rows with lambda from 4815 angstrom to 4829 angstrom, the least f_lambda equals 14.1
